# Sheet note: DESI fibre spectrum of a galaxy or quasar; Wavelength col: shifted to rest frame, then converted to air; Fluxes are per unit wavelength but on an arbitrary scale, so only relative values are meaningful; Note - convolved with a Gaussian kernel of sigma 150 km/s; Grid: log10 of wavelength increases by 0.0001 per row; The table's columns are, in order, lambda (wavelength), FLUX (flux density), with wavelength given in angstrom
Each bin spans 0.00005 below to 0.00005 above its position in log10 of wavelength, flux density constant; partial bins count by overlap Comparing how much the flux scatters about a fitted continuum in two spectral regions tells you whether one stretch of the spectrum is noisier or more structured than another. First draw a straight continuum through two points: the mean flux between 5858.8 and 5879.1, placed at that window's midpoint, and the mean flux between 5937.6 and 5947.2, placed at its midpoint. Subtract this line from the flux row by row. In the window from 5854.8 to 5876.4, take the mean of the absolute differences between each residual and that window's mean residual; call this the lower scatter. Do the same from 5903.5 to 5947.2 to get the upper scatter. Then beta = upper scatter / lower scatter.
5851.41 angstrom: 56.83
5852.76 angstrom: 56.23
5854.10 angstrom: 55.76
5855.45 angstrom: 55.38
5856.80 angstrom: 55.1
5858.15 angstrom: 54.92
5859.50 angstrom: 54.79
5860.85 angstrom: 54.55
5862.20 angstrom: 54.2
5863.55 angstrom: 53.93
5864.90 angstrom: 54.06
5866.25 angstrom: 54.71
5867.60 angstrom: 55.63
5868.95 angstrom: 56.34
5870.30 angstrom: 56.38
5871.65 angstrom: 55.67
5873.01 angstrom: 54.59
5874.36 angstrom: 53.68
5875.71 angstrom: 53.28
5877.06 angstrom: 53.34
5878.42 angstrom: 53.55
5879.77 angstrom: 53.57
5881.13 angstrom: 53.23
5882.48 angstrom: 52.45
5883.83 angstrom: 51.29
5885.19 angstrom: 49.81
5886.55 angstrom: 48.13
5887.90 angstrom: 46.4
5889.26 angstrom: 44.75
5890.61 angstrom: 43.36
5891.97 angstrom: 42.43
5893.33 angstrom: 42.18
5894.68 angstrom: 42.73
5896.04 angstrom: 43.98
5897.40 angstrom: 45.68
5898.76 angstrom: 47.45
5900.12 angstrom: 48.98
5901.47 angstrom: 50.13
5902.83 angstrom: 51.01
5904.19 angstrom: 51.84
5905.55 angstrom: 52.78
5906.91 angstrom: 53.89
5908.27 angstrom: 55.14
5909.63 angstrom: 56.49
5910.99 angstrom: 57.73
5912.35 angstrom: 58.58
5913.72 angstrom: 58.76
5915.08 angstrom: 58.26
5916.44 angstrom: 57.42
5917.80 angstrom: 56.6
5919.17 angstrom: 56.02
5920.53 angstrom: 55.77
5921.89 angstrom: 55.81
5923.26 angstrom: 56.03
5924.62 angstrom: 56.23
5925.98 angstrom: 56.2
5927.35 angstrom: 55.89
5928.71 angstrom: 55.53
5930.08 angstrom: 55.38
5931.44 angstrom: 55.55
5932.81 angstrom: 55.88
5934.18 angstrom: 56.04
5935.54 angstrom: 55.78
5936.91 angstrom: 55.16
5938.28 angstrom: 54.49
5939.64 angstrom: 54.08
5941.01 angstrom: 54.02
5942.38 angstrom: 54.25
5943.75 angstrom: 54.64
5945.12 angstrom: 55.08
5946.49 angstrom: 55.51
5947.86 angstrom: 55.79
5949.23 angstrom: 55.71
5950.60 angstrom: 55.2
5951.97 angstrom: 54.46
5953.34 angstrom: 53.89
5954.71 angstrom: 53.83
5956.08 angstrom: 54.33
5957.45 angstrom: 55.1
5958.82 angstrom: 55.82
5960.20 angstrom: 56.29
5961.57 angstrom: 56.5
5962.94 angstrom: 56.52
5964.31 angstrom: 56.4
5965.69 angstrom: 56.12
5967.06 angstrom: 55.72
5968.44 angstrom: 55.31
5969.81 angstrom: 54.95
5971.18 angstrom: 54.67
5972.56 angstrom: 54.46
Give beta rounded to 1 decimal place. 1.5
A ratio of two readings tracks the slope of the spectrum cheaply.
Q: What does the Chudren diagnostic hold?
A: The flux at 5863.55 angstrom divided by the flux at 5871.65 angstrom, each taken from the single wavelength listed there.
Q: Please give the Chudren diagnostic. 0.969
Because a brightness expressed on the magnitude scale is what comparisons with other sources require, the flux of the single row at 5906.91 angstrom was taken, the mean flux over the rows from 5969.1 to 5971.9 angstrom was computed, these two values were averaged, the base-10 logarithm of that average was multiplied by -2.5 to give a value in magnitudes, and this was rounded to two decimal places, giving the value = -4.34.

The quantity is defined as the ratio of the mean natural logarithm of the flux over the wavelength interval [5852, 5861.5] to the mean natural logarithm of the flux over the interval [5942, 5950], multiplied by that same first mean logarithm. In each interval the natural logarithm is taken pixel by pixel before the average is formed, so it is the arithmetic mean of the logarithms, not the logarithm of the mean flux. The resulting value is 4.01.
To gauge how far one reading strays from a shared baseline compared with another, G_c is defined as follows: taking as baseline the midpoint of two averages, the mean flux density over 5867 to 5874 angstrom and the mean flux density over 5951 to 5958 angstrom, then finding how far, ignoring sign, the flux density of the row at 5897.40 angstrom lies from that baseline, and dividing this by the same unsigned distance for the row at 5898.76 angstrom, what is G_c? 1.2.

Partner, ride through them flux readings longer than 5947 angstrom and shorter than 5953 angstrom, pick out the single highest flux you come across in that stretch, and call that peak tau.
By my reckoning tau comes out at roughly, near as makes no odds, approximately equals 55.79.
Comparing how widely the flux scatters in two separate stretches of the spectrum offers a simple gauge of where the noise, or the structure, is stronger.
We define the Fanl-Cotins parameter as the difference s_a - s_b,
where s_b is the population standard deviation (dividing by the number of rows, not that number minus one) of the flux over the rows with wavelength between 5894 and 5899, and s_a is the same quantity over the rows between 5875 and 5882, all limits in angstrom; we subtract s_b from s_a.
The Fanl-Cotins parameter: -1.6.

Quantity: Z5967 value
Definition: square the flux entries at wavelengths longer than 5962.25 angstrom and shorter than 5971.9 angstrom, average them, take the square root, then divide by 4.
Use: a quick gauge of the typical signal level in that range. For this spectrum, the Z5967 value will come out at 13.9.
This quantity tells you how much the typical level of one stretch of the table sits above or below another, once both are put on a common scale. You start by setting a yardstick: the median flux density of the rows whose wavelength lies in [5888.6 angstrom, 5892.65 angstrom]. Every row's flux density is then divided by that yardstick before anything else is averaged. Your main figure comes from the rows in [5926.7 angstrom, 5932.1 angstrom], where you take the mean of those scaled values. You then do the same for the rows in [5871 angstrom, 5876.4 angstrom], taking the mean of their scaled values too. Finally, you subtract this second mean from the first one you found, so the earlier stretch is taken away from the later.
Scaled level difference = 0.03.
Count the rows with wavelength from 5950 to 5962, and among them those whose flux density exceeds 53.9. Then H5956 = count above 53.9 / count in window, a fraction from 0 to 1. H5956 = 0.78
